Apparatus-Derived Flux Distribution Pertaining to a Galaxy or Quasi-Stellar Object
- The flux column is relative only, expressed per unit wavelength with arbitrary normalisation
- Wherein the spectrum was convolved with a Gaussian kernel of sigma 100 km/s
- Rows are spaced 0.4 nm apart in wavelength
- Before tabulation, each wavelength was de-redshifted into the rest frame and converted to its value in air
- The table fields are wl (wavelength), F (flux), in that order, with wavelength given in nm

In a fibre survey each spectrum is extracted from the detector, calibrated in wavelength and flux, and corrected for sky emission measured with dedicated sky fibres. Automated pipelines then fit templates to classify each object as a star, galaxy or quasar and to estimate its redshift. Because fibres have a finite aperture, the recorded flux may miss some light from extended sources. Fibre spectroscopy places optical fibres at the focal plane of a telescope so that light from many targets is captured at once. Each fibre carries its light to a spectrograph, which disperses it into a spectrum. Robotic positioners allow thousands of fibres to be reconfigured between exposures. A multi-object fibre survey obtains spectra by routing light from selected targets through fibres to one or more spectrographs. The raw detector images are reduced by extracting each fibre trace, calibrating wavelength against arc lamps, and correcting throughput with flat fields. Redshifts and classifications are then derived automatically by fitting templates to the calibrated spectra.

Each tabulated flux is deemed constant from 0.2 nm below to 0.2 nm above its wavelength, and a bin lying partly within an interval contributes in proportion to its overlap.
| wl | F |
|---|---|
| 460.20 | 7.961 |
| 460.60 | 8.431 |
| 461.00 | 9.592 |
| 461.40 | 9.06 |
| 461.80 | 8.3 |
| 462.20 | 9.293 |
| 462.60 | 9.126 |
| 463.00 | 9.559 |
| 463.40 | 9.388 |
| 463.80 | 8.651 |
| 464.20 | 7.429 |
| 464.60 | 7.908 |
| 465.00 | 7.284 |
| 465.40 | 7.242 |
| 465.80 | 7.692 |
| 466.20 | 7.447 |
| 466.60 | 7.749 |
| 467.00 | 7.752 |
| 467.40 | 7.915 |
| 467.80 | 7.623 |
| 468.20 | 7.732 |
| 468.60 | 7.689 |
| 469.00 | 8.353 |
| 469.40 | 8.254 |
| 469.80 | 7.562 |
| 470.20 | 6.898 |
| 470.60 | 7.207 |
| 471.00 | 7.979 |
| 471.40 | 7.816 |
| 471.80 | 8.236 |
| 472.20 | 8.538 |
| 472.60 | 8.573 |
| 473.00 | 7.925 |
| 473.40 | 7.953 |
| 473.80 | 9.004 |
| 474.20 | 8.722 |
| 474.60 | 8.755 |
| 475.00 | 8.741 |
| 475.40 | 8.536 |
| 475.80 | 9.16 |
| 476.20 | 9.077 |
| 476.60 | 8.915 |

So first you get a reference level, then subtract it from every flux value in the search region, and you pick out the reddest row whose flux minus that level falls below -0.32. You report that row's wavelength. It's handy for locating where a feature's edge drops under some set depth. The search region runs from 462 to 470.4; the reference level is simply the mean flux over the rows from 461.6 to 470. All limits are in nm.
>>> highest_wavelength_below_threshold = 470.20 nm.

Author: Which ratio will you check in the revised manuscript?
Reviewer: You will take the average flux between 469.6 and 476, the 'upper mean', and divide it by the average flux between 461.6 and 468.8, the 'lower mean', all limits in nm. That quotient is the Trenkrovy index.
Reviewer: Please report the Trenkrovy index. 1.02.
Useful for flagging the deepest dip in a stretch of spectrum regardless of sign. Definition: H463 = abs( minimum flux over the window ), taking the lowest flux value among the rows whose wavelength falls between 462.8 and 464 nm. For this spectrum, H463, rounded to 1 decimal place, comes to 8.7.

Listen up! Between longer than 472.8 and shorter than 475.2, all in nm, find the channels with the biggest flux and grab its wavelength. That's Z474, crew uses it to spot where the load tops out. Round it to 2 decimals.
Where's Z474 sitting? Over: 473.80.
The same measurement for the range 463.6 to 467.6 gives 463.80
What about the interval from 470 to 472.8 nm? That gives 472.60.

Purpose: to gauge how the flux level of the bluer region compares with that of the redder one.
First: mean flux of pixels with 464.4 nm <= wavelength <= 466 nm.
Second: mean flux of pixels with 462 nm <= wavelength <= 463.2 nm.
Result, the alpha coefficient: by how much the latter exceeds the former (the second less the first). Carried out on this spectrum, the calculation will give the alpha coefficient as 1.8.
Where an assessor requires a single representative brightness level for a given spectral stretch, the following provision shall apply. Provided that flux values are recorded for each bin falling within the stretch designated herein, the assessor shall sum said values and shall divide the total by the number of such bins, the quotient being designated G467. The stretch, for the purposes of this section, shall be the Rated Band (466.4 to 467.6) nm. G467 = 7.8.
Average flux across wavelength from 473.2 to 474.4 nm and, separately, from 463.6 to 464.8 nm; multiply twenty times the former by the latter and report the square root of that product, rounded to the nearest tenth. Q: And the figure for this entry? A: 37.0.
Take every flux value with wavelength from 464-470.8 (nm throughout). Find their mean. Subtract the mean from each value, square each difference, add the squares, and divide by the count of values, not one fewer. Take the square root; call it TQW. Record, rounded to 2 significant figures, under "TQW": 0.36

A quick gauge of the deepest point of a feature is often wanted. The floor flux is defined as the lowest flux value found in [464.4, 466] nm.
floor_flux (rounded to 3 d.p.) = 7.242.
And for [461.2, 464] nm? 8.300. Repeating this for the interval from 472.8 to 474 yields 7.925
